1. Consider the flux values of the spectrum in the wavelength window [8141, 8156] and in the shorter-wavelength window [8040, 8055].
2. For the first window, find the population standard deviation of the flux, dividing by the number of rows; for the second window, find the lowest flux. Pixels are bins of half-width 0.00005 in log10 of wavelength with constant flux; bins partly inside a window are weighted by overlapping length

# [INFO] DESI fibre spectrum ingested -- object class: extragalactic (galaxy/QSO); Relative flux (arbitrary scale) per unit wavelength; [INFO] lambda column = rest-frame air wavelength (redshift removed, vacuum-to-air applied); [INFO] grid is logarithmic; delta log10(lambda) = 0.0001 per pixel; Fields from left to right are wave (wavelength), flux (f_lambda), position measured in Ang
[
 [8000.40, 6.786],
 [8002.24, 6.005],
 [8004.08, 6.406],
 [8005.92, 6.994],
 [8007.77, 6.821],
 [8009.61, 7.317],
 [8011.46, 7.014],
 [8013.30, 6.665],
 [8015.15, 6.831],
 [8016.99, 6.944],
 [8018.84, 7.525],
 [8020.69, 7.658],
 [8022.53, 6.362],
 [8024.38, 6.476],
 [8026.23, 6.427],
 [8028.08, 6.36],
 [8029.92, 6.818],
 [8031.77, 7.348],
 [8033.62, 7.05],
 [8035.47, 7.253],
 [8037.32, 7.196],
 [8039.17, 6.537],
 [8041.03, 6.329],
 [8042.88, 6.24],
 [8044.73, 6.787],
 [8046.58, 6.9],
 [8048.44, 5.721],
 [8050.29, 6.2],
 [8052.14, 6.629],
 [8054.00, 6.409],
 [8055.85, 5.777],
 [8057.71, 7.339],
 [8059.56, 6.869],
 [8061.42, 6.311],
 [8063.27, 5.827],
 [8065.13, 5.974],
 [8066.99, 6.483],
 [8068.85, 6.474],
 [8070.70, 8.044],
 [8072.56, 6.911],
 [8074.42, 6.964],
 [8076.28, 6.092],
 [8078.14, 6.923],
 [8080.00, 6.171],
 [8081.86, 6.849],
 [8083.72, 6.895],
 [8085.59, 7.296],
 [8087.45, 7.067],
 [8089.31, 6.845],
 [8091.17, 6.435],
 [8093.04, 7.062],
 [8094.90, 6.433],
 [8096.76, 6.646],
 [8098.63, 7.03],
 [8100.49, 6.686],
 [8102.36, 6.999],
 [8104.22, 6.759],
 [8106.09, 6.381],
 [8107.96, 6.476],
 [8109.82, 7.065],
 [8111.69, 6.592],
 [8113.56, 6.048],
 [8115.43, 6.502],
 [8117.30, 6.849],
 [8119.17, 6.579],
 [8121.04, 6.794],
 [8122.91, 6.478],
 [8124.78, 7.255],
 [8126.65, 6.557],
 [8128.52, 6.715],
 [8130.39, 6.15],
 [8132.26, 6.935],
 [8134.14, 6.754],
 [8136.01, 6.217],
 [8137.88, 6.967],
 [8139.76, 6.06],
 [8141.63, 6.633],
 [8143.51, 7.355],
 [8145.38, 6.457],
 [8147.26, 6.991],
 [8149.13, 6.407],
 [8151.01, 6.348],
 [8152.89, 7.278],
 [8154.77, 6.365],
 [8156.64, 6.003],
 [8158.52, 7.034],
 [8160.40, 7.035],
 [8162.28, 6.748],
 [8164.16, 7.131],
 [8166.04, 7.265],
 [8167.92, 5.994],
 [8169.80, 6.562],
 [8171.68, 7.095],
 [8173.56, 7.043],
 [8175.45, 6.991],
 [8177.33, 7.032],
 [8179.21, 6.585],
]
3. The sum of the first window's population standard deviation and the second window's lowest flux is 6.11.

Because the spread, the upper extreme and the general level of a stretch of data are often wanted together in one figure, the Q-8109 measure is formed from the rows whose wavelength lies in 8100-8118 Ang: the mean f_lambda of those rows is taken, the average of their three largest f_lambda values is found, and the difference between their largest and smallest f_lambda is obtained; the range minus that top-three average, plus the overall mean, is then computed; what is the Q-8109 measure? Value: 0.68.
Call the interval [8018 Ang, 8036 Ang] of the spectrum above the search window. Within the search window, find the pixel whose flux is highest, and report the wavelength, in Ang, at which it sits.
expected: 8020.69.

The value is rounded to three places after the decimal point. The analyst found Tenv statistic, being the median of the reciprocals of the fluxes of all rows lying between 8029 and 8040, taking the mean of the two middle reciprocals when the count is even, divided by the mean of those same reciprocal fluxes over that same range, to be 0.986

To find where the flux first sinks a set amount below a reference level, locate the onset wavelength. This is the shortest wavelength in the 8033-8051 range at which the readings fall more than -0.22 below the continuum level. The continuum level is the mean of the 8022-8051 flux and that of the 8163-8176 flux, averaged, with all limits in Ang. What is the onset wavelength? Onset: 8039.17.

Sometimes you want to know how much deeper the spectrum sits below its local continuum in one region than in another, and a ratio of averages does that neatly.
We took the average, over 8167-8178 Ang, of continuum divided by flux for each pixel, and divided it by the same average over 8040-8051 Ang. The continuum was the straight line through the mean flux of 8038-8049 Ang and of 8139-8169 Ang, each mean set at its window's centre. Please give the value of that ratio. 0.98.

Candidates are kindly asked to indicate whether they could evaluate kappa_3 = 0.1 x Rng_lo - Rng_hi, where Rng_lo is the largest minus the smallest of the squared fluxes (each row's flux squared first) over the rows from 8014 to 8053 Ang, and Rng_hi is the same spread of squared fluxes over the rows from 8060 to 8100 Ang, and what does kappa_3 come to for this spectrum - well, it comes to -28.2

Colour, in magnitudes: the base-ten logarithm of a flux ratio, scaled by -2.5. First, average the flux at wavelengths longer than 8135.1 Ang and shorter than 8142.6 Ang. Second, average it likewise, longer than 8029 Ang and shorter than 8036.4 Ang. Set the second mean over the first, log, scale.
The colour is -0.10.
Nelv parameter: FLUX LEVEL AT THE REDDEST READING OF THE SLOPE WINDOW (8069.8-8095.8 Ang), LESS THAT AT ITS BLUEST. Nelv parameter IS -1.6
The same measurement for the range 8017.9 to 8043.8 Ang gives -1.3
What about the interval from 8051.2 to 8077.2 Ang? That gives -0.5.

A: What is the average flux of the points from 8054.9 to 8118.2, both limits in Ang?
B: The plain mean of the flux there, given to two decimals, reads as 6.68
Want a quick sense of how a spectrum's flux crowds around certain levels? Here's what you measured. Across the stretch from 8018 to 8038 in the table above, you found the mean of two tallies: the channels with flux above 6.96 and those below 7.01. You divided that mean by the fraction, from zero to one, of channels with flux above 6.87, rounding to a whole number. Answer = 10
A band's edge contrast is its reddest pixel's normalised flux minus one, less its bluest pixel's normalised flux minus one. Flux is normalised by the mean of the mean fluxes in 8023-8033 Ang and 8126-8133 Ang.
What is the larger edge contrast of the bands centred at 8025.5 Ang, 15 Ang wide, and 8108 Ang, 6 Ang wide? 0.10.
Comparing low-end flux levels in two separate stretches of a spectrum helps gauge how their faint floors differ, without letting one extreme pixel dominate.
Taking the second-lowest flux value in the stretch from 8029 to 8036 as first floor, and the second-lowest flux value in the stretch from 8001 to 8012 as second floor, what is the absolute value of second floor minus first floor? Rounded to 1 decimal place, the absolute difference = 0.6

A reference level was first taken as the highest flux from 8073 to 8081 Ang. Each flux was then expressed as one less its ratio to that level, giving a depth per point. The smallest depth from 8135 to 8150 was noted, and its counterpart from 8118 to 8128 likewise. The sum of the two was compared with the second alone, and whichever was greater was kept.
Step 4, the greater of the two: -0.0418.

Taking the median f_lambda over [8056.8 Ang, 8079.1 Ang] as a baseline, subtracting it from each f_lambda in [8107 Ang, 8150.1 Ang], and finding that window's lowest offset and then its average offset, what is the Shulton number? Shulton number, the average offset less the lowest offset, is 0.60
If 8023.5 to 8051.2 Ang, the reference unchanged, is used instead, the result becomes 0.92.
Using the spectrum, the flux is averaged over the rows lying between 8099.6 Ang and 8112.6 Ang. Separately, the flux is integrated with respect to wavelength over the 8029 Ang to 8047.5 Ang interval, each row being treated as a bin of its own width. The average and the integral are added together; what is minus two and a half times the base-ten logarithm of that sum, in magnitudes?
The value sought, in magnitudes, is -5.31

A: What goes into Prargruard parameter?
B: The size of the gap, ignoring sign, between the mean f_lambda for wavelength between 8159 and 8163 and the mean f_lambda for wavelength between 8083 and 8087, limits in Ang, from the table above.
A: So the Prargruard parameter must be 0.2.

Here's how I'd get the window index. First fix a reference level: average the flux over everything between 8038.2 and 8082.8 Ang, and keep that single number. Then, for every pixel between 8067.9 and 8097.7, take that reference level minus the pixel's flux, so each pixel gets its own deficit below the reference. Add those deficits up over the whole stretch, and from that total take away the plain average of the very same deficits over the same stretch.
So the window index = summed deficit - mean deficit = -4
